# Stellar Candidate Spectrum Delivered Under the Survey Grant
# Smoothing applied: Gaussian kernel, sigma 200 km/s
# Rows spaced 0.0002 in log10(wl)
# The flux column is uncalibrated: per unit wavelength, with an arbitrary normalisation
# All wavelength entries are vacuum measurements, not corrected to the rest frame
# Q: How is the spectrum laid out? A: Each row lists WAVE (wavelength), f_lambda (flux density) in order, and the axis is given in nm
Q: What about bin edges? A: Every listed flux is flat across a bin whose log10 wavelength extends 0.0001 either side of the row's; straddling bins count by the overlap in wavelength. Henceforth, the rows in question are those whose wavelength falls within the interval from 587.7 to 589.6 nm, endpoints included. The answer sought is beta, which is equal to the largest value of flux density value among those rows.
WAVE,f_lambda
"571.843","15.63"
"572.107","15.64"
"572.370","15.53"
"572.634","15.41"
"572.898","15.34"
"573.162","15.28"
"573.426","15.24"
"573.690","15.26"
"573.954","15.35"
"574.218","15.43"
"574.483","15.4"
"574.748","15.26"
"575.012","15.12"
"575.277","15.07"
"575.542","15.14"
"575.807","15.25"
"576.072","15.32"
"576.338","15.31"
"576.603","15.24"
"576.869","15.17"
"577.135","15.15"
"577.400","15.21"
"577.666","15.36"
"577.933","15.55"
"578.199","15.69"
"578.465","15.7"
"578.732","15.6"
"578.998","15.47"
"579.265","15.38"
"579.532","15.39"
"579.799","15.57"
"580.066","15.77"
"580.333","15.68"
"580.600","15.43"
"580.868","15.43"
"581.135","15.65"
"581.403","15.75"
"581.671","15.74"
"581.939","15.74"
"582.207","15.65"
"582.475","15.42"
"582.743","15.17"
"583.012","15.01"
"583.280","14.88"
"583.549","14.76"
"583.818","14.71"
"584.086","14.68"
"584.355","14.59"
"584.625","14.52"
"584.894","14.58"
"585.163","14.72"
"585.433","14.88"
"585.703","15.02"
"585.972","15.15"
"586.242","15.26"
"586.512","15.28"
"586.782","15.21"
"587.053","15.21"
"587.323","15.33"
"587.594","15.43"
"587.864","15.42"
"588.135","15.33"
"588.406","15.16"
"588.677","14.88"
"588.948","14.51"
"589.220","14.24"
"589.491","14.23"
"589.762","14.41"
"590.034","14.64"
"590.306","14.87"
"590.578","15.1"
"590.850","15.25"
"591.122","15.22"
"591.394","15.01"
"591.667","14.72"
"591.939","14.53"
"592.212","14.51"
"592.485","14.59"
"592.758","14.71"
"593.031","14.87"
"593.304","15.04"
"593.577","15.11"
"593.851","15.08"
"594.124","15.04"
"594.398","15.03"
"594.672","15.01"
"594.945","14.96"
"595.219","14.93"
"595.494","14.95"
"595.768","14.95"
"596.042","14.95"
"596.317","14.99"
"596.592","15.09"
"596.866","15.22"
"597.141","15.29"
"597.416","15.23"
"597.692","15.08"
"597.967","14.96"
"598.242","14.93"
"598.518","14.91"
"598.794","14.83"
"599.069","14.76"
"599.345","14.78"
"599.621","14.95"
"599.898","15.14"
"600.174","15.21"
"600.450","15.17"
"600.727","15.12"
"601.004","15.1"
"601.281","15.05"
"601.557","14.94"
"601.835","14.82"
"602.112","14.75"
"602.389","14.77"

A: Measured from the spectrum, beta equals 15.42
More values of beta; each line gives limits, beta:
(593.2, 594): 15.11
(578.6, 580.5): 15.77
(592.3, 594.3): 15.11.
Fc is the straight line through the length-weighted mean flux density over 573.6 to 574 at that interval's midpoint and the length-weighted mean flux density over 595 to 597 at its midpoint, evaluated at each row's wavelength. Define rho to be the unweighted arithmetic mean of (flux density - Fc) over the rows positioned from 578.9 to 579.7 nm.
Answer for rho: 0.18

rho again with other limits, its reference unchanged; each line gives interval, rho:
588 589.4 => -0.28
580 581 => 0.36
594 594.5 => 0.00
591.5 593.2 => -0.40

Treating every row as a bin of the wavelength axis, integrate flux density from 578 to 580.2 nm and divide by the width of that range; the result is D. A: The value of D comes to 15.6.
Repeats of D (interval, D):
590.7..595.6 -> 14.9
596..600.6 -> 15.0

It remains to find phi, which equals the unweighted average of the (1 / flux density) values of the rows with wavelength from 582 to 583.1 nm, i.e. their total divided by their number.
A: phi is 0.0653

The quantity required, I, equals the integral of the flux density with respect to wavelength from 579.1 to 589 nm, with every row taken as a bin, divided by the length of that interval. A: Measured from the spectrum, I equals 15.2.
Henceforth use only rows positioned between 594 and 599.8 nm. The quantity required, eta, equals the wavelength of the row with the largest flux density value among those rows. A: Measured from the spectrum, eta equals 597.141 nm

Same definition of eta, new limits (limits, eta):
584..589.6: 587.594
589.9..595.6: 590.850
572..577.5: 572.107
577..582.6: 580.066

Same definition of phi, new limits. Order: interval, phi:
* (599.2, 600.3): 0.0666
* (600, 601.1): 0.0660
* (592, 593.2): 0.0682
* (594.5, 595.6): 0.0668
